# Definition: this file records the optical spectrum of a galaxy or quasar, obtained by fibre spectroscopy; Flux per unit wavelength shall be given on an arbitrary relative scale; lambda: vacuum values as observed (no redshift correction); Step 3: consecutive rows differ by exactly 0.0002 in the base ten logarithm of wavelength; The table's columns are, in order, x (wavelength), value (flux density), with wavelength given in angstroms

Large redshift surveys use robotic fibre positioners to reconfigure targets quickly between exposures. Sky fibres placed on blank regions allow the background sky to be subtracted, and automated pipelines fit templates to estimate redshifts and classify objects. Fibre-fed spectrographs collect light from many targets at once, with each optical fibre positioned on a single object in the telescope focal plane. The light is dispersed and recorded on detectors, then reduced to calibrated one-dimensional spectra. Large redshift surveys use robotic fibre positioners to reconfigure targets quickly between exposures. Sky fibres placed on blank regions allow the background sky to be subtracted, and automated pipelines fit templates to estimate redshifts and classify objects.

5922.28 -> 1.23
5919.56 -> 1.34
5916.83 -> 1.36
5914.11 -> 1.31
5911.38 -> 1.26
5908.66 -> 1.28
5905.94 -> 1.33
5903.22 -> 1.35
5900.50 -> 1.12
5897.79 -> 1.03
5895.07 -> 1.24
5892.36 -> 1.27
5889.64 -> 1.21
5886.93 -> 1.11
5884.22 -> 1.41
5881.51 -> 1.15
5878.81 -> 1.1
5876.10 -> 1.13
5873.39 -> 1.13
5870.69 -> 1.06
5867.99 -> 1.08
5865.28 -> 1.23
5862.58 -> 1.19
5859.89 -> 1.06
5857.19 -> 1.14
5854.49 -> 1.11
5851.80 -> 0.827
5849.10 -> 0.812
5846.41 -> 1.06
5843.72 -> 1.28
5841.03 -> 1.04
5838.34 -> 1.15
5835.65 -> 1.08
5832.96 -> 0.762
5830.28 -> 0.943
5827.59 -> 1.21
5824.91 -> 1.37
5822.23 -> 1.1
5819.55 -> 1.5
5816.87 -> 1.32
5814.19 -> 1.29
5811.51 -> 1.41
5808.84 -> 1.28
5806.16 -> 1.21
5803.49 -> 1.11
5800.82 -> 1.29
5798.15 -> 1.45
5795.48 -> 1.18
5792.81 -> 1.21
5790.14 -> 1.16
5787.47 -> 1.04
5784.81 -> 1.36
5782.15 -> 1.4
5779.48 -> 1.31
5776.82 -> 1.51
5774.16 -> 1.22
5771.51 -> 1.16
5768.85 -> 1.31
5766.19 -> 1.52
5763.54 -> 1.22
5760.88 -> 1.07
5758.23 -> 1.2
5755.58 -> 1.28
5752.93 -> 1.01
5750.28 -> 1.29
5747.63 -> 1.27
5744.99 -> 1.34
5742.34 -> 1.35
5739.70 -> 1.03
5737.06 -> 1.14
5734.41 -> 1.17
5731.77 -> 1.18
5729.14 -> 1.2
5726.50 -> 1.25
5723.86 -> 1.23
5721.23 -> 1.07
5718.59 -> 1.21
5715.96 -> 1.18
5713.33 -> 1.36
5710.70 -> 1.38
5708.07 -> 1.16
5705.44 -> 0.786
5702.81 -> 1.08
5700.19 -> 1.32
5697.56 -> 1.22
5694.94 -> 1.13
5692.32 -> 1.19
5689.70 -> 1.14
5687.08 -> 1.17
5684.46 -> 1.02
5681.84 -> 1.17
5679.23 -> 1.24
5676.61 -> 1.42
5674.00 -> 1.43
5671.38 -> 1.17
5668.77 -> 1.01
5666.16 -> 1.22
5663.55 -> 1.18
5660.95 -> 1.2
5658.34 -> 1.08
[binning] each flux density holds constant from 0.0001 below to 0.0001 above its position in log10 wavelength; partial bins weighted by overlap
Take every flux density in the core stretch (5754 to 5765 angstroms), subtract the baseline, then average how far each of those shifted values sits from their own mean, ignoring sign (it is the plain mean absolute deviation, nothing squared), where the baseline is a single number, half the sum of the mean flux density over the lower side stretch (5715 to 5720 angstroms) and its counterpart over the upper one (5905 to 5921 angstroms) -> 0.061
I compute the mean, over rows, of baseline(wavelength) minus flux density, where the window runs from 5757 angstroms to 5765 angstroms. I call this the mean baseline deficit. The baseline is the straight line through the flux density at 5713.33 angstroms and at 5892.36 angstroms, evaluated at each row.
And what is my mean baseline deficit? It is 0.17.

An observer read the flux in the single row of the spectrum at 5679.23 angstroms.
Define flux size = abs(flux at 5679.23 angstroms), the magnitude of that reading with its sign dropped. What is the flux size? 1.24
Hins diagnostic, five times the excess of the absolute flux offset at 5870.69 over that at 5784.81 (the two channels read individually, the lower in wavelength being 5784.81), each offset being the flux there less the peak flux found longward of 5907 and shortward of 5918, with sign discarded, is 1.5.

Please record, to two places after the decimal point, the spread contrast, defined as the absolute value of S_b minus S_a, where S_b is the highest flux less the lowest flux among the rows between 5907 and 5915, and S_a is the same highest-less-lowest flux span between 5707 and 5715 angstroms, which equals 0.17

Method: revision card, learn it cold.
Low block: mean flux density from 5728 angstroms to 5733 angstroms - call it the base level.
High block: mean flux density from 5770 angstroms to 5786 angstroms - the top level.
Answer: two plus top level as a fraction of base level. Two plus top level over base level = 3.11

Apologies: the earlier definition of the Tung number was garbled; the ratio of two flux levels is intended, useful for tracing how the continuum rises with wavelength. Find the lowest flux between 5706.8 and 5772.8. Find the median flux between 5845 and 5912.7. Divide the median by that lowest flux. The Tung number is 1.12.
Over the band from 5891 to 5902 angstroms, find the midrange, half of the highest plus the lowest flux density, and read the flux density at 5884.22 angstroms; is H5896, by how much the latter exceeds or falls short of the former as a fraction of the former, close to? 0.2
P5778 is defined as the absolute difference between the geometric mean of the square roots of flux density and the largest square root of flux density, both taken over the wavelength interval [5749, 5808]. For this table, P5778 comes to 0.12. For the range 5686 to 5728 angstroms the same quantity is 0.09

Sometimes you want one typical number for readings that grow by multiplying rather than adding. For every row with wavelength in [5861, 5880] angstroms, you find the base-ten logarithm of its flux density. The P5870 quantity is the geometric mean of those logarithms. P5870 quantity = 0.049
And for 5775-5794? 0.087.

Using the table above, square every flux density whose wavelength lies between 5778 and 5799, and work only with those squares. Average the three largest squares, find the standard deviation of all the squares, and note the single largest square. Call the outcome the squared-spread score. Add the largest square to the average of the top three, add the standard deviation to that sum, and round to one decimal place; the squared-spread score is 4.4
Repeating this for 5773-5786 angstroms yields 4.6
